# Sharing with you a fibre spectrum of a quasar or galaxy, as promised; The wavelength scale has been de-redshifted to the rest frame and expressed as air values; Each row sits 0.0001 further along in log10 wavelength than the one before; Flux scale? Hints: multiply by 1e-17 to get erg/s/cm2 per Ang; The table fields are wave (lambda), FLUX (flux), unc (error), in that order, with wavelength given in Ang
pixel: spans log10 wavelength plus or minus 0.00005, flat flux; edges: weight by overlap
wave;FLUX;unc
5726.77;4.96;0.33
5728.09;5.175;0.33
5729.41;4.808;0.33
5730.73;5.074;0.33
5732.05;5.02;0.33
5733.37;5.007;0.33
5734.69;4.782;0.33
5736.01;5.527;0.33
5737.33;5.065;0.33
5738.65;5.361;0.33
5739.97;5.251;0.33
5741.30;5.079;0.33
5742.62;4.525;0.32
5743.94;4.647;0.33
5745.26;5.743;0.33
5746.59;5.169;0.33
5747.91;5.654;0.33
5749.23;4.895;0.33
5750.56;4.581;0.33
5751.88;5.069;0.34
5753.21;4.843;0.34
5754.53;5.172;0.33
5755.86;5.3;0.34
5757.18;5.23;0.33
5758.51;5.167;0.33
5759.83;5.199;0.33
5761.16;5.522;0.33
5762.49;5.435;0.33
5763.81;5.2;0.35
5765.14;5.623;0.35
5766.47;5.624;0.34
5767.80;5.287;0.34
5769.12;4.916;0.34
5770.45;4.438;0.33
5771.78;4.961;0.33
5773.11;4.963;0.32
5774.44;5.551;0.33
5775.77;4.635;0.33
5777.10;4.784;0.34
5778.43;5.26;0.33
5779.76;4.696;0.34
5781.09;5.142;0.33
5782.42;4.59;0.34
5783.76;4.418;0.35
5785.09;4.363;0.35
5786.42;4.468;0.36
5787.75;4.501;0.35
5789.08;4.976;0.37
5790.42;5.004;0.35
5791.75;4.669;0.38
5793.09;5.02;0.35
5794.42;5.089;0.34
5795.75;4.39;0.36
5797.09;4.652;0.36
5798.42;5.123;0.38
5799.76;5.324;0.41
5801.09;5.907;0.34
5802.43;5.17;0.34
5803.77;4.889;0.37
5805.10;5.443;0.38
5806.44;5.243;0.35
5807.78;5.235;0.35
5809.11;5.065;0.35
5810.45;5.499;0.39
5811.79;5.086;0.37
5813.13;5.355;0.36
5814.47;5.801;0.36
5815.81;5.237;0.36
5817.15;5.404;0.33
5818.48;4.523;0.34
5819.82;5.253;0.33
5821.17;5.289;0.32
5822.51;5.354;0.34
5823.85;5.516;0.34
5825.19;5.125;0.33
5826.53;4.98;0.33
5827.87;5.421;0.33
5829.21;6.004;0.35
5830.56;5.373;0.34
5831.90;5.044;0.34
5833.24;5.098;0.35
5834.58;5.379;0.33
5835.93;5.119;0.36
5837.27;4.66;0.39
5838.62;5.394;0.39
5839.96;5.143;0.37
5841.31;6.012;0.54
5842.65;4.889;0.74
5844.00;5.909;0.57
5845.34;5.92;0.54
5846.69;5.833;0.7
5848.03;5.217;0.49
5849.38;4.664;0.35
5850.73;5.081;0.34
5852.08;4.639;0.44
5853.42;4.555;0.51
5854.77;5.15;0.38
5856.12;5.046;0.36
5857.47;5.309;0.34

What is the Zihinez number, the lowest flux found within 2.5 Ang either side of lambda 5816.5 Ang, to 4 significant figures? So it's 4.523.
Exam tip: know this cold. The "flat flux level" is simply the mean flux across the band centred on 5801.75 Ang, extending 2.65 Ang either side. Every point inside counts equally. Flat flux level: 5.3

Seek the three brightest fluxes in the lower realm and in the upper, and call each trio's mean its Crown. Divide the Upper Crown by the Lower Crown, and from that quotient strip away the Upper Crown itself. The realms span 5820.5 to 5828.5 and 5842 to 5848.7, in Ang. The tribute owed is -4.80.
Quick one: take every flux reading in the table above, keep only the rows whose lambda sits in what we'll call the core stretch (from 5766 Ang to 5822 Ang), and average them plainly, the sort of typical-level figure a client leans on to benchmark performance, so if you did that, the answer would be 5.03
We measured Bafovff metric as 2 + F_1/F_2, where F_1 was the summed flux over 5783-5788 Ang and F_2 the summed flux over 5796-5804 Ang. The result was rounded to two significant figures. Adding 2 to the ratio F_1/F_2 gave 2.6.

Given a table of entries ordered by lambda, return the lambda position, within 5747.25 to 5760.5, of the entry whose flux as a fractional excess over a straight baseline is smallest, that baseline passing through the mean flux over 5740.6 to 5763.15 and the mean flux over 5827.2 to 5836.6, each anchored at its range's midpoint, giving 5750.56 Ang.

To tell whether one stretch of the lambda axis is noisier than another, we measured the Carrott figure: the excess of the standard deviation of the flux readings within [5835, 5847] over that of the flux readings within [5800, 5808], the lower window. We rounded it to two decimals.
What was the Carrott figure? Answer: 0.16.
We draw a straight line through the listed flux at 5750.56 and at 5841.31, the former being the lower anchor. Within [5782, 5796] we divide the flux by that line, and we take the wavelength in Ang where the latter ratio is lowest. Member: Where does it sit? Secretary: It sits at 5795.75 Ang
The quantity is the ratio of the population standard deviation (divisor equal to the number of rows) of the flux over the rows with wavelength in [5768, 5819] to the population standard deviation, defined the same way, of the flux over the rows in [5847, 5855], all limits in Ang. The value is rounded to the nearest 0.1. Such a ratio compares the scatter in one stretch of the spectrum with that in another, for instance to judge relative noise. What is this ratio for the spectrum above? 1.4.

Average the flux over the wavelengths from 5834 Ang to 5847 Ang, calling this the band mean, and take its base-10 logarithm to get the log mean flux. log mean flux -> 0.73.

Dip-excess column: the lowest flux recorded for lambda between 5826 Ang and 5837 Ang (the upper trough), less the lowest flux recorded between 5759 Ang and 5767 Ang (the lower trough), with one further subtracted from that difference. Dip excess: -1.2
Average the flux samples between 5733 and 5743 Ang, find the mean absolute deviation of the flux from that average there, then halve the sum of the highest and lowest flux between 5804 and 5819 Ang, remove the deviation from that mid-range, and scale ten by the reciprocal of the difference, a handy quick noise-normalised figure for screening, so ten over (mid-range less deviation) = 2.03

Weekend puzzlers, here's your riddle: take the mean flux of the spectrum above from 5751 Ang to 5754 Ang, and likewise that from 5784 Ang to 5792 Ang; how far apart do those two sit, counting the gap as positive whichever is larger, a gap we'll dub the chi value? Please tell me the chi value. 0.29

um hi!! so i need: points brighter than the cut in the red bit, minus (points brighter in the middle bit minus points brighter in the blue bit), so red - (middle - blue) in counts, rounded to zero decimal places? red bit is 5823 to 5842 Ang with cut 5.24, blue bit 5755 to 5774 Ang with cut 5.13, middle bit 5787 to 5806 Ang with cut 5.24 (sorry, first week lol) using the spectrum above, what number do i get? 14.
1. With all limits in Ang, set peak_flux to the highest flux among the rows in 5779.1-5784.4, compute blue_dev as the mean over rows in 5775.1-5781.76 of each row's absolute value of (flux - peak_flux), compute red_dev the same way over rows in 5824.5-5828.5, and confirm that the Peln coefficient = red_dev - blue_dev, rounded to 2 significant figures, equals -0.13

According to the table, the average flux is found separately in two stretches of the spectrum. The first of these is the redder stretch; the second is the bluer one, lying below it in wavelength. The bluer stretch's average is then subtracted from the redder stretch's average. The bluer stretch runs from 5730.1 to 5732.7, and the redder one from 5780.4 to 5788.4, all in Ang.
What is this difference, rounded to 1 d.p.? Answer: -0.5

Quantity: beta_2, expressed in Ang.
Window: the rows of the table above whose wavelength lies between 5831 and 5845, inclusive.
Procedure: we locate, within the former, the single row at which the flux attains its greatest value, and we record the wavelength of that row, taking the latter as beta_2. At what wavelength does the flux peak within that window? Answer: 5841.31 Ang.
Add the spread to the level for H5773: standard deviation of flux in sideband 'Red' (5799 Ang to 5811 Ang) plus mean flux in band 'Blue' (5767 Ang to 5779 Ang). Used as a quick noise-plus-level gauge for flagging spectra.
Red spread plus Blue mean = 5.3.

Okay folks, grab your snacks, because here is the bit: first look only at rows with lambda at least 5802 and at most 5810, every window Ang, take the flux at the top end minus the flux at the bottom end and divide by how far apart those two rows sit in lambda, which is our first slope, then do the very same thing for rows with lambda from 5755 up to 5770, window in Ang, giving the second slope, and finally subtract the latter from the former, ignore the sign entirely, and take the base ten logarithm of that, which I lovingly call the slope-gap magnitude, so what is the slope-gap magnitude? -1.9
